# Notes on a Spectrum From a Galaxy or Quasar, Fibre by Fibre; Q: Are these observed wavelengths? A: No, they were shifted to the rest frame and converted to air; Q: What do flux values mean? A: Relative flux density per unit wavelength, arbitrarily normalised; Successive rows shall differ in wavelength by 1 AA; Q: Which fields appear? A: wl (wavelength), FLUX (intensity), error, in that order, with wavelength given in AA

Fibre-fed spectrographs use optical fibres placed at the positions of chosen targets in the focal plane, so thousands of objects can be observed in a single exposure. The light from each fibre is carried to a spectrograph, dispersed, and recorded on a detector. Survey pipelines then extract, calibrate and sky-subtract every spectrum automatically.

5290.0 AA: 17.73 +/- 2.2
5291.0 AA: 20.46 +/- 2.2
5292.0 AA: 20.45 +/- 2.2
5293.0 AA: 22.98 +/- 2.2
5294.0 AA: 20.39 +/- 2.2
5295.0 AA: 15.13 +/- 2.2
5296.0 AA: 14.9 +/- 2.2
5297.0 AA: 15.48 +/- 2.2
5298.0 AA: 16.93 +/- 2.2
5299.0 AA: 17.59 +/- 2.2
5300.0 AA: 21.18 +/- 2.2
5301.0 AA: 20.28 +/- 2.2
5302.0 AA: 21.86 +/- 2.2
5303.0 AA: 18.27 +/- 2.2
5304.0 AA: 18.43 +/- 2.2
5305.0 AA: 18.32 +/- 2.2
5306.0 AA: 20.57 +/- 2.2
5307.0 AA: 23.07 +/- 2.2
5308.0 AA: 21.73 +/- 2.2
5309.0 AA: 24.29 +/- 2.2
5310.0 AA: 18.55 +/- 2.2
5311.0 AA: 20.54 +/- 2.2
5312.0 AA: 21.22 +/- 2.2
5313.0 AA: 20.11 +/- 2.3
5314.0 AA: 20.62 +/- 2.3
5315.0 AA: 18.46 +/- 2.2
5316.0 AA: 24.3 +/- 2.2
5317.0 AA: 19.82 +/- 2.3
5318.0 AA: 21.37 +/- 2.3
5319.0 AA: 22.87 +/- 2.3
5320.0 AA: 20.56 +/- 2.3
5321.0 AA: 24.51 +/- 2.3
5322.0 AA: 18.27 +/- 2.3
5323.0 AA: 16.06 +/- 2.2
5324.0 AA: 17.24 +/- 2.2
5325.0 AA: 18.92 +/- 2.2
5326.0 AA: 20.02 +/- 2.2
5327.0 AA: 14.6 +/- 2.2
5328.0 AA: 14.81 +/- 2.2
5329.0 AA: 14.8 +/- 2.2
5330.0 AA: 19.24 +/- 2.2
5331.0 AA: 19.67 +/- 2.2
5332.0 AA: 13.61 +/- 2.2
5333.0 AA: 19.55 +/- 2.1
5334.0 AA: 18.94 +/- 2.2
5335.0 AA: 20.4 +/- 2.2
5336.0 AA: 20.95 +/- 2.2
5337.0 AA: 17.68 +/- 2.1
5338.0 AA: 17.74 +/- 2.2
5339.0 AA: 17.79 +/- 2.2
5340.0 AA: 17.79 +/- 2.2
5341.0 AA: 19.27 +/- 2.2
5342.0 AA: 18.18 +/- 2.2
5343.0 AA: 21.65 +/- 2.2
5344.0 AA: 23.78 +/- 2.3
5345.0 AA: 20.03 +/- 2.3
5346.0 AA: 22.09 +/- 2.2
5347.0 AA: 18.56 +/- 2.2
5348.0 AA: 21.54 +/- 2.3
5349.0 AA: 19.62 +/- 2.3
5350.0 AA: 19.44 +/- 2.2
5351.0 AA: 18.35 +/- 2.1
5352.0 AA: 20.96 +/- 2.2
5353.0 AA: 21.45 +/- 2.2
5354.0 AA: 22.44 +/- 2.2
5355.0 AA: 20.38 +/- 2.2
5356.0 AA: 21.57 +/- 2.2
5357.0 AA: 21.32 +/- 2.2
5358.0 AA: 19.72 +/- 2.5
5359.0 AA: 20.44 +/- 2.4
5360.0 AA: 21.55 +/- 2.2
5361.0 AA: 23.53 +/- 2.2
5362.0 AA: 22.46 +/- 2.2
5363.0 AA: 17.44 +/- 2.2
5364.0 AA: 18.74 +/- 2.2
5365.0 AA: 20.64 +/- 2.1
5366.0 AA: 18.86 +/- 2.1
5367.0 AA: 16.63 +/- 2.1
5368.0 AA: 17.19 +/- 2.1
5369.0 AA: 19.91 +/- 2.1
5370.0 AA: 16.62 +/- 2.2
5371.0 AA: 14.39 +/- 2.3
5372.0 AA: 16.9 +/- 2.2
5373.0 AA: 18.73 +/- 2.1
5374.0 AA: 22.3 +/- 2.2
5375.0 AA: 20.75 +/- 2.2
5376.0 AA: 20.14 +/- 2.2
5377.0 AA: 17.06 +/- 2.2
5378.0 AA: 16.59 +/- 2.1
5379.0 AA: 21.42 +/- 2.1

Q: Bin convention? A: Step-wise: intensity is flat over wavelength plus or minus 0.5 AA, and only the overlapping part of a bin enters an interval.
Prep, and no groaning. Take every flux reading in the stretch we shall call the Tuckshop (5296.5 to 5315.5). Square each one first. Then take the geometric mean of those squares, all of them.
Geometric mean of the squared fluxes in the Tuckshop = 390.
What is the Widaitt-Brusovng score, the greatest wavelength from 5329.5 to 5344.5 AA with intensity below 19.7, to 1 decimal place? 5342.0 AA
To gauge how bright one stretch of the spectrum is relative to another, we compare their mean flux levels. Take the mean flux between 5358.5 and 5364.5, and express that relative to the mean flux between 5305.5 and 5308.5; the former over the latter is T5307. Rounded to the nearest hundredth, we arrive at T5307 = 0.95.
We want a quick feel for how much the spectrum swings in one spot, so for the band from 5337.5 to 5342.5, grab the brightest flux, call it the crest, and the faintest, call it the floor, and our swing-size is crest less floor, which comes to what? 1.5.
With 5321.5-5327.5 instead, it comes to 5.4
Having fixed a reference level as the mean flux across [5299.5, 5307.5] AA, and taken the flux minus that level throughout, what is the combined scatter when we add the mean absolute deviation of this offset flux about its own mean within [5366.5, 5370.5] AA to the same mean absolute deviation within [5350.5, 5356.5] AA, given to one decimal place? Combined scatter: 2.2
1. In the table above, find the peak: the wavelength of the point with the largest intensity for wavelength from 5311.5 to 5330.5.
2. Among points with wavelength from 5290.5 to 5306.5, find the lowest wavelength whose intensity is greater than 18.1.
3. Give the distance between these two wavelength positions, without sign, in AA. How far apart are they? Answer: 30 AA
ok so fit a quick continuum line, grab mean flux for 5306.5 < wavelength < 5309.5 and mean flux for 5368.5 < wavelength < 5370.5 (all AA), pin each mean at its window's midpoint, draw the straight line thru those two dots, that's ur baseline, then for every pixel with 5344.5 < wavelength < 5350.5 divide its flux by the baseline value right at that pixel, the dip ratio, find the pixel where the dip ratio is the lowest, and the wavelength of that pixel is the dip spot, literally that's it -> 5347.0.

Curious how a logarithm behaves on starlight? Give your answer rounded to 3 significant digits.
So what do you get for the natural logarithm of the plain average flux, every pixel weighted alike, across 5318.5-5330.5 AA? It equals 2.92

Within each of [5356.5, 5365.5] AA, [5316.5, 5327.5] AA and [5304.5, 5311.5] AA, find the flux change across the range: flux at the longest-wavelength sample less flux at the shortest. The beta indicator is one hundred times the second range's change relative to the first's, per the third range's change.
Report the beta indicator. 346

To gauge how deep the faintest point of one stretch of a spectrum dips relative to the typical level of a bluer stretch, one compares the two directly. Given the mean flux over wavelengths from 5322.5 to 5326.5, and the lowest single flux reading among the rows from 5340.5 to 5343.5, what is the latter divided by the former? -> 1.01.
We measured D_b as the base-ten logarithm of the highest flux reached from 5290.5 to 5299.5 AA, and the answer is 1.36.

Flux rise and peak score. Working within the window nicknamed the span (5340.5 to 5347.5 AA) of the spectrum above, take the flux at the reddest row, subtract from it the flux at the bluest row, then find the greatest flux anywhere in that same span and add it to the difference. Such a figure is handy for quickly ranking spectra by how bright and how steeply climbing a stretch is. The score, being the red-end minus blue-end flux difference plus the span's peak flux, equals 23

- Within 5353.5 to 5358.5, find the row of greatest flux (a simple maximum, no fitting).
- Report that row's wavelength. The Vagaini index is 5354.0 AA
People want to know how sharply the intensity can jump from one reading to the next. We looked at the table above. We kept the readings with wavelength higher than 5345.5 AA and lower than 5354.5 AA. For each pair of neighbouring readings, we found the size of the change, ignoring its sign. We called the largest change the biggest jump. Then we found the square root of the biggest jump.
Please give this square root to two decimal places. 1.88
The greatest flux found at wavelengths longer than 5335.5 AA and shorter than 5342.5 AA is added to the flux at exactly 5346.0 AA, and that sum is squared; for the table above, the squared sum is 1852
